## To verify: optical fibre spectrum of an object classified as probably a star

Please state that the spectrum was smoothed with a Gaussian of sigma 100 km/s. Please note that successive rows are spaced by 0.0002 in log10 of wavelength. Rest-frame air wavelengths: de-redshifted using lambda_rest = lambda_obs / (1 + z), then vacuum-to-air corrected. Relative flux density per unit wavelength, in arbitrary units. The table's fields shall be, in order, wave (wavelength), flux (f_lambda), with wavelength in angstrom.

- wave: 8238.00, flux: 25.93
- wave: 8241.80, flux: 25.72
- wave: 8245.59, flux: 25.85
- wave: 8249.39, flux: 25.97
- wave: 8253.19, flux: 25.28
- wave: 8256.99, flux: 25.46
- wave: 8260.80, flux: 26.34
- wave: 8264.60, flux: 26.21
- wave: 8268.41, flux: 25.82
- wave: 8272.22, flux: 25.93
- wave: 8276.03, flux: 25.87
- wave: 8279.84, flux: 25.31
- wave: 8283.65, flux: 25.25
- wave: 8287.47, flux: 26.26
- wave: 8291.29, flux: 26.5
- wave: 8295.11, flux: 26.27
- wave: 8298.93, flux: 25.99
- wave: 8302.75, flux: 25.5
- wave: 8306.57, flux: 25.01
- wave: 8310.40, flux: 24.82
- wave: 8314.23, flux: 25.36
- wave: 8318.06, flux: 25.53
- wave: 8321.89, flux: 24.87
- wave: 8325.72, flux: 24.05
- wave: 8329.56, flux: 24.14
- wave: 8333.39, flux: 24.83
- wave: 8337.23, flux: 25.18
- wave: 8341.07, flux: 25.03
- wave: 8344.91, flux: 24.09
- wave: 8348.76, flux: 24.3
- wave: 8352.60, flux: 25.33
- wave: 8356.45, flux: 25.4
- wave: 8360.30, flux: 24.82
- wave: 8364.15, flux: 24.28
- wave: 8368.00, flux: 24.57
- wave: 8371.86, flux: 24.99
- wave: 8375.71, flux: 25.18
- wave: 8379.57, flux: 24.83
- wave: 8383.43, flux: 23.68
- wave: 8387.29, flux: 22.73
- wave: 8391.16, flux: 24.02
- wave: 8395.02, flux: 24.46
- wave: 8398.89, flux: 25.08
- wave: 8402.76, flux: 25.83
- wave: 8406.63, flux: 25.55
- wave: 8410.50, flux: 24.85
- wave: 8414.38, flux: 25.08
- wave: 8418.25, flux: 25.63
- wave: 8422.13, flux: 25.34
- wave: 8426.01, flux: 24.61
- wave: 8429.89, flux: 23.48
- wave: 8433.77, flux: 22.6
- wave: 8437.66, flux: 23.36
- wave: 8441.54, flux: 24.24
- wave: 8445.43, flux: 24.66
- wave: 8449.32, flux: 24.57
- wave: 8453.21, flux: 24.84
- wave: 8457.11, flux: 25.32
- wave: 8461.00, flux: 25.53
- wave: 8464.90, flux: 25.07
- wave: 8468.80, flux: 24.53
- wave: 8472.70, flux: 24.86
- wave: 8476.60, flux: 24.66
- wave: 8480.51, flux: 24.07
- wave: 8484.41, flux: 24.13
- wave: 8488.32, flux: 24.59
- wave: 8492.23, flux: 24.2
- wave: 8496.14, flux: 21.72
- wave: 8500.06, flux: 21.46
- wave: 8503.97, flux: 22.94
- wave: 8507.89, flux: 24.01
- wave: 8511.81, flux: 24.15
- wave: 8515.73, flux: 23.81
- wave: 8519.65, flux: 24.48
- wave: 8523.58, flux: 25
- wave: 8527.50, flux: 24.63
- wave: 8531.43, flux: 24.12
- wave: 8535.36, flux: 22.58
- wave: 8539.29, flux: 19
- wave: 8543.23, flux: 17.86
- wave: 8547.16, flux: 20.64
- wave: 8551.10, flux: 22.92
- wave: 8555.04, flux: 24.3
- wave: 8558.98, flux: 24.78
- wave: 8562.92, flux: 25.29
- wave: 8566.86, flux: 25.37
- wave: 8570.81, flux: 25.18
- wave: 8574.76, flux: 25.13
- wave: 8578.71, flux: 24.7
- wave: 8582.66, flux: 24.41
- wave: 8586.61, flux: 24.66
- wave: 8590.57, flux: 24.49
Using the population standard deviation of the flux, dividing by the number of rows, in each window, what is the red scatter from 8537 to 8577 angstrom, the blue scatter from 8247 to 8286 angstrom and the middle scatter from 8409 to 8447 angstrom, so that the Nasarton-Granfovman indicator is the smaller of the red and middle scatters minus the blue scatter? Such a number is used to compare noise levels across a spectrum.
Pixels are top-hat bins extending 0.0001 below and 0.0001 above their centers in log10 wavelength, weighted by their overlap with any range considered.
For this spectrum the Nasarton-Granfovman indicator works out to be 0.5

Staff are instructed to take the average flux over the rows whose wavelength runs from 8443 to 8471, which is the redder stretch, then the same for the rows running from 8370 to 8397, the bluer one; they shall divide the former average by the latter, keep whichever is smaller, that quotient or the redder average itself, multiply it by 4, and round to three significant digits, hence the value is 4.11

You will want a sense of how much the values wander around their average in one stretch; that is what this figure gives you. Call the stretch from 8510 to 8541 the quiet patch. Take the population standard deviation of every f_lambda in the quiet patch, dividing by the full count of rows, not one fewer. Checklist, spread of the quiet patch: 1.82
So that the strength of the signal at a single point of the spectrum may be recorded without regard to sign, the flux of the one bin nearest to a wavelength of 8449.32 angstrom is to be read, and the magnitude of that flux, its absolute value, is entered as 24.6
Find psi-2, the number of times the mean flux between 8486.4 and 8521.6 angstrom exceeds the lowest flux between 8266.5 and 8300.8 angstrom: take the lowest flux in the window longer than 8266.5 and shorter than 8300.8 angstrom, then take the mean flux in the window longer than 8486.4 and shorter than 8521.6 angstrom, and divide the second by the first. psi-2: 0.93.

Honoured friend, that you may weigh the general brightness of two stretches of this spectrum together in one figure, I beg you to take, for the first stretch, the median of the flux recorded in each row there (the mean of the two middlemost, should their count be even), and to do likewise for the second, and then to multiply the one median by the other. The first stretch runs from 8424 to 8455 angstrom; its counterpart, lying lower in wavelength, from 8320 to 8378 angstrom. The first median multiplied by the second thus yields 606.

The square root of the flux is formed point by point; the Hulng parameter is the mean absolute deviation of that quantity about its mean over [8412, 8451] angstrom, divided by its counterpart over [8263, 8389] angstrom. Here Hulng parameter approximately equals 1.2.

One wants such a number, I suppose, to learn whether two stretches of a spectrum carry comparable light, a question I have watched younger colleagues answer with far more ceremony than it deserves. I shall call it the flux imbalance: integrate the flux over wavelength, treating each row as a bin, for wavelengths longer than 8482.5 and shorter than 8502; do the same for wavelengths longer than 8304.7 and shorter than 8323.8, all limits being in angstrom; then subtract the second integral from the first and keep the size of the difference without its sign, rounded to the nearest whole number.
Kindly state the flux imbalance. 27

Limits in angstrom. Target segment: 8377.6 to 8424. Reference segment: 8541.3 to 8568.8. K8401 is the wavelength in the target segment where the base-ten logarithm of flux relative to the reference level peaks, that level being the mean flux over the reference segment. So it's 8402.76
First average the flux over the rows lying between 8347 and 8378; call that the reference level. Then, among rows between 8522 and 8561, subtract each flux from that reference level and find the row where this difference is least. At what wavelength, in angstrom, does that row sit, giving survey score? 8523.58 angstrom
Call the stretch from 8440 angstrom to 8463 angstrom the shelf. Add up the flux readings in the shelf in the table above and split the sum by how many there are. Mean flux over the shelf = 24.9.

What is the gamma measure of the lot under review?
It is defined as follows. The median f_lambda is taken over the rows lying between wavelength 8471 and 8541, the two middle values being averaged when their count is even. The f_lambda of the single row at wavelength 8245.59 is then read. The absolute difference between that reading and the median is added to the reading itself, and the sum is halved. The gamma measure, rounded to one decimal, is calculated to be 13.8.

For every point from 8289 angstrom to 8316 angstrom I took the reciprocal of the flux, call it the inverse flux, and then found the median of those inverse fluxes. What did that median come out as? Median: 0.0392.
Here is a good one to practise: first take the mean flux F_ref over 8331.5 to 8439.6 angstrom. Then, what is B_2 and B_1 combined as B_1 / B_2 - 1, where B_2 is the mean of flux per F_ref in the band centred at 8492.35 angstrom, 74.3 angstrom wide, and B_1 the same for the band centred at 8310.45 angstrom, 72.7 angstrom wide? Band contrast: 0.045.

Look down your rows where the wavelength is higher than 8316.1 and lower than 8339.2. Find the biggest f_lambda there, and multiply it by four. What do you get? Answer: 102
